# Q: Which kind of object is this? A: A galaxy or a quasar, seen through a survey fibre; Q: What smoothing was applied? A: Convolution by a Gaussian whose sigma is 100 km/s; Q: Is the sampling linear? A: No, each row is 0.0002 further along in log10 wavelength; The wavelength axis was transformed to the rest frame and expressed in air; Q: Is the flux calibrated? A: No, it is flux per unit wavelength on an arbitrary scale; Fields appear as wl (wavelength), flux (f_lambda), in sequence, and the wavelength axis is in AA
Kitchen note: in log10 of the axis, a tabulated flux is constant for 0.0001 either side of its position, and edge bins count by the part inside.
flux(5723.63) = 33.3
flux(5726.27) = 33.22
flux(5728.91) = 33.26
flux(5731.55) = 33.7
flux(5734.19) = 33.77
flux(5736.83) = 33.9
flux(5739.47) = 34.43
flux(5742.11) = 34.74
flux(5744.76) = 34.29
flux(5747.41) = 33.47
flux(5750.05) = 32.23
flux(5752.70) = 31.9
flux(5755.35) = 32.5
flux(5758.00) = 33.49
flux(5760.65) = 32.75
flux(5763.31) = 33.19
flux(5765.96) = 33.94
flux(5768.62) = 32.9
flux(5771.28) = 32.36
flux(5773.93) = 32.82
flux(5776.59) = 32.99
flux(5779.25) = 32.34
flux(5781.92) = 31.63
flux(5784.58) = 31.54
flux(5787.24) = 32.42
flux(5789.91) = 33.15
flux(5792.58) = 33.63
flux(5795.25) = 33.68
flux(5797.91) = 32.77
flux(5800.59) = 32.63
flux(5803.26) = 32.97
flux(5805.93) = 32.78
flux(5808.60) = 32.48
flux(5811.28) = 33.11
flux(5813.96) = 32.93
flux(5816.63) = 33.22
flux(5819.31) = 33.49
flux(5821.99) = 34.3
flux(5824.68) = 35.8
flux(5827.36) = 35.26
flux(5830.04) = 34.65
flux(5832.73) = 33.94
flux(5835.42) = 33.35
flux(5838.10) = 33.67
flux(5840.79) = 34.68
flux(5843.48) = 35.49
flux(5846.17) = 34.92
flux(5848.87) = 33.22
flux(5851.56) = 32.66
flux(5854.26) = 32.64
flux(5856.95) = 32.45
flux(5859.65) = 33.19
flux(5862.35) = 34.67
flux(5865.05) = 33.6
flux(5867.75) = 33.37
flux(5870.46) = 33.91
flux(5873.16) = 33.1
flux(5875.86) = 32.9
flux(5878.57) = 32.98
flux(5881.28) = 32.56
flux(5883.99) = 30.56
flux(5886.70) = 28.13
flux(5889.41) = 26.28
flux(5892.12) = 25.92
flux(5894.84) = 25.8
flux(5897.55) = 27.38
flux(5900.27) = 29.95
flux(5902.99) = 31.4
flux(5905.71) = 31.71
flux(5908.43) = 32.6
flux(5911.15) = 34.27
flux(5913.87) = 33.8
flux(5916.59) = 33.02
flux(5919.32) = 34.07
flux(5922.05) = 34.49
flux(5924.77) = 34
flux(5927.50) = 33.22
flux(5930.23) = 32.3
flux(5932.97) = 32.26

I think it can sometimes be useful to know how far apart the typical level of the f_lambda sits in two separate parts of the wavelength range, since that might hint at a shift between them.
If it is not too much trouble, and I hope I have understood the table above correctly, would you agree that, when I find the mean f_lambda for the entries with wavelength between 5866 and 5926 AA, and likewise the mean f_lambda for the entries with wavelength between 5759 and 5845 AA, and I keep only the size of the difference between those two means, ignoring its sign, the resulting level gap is 1.9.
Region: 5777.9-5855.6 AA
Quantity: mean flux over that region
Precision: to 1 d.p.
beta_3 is 33.4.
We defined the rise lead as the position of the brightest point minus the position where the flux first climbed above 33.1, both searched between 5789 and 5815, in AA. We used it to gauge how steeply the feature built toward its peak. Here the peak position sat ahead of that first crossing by 5.3 AA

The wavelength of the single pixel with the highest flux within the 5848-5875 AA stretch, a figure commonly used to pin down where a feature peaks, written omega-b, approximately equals 5862.35 AA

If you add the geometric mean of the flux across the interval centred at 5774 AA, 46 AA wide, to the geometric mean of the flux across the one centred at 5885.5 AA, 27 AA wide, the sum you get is 62.2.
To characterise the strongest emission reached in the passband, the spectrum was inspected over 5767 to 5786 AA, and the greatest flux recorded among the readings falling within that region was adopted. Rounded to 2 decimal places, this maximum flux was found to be 32.99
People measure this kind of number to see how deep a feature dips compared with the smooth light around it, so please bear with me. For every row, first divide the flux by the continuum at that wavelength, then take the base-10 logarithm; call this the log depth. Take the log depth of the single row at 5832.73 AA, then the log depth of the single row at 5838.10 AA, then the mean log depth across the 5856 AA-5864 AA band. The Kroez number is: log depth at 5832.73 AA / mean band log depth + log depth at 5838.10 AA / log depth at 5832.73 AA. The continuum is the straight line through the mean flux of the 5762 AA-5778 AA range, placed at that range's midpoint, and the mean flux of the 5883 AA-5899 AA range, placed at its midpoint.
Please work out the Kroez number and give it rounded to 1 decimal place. 1.8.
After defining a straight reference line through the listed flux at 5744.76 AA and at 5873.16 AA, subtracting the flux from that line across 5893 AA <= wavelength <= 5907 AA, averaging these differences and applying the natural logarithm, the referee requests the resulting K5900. 1.3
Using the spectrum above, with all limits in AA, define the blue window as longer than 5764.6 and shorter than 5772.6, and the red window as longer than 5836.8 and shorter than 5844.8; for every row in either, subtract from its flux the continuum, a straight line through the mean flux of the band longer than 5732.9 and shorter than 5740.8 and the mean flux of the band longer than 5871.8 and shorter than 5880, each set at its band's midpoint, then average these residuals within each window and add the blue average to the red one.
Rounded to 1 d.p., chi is 0.6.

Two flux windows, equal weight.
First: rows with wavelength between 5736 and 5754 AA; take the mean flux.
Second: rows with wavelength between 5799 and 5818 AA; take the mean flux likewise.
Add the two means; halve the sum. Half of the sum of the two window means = 33.22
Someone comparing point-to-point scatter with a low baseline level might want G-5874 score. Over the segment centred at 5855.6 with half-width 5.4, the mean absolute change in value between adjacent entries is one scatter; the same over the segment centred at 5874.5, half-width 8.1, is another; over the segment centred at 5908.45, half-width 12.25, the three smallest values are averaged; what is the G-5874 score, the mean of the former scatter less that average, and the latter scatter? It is -14.4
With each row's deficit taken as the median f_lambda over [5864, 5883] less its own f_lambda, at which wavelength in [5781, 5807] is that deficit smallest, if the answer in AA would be 5795.25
